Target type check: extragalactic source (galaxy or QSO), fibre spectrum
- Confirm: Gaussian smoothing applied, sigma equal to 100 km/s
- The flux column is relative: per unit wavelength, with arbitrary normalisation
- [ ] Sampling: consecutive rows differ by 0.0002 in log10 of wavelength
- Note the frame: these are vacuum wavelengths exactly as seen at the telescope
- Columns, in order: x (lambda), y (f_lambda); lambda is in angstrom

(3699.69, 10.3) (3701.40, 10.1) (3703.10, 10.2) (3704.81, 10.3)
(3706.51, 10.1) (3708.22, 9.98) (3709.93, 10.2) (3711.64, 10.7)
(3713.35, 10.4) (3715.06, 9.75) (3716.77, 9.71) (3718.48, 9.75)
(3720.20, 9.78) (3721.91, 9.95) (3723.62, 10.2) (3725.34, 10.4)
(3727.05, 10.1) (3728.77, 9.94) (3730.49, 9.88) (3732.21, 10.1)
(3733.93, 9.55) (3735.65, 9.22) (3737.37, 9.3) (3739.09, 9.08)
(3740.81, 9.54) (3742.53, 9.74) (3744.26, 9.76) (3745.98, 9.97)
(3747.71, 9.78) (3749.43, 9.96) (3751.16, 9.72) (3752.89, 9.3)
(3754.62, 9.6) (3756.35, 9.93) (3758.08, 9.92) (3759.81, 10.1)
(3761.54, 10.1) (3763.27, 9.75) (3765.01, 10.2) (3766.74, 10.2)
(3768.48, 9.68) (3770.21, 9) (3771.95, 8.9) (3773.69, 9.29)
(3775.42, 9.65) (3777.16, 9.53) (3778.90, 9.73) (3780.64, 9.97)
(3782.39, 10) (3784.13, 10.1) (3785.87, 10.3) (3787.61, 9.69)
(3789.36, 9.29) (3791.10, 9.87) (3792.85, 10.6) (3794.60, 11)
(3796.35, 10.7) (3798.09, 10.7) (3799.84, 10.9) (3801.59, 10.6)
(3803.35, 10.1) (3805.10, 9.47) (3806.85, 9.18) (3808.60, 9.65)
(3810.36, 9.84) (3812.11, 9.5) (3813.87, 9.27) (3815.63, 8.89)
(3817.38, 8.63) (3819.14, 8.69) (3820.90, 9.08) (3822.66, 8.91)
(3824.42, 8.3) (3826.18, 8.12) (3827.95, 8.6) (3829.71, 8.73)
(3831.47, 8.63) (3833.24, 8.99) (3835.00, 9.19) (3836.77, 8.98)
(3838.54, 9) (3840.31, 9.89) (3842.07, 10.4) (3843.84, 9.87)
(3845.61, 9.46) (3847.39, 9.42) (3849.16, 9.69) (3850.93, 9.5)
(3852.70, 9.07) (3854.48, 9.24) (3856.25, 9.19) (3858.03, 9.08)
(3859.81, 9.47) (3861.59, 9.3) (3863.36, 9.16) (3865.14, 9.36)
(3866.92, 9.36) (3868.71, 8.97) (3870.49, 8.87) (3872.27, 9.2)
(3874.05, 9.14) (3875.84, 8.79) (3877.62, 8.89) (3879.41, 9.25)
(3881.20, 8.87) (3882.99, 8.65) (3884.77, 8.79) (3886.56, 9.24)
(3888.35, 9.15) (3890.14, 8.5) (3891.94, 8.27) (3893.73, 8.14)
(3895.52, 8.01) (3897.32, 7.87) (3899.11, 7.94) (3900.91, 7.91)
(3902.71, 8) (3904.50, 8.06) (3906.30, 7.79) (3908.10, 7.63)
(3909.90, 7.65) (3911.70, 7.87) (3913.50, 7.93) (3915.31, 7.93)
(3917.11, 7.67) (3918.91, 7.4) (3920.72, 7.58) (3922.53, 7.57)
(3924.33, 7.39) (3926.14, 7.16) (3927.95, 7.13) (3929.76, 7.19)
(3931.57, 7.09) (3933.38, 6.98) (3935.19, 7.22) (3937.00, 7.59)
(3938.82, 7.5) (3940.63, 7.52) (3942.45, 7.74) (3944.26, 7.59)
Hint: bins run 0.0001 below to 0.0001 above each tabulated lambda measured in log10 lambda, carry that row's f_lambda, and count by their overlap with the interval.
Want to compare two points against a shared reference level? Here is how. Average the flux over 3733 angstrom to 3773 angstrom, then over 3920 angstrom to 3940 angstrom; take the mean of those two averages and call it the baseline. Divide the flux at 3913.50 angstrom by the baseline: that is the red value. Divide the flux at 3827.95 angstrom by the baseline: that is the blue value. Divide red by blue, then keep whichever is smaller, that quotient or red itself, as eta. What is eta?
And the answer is 0.92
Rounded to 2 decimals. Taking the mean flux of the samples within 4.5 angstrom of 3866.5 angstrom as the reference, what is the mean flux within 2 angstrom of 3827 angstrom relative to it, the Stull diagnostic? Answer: 0.91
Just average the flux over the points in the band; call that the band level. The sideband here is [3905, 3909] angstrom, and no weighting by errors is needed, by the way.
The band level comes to 7.7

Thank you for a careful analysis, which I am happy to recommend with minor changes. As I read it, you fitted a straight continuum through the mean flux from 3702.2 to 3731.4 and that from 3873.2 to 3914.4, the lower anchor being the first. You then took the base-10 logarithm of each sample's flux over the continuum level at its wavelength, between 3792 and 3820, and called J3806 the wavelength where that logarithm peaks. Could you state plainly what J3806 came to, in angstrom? 3794.60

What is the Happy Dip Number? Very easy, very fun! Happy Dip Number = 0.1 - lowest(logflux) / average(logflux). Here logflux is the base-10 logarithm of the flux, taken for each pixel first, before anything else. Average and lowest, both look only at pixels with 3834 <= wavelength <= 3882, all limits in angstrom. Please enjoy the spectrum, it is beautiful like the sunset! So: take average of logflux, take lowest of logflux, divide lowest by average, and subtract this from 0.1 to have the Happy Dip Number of -0.876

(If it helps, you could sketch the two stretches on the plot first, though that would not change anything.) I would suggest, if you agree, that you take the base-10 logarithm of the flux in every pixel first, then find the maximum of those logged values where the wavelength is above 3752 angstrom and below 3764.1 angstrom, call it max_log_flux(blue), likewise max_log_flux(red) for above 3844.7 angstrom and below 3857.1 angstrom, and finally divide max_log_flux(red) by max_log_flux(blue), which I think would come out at 0.982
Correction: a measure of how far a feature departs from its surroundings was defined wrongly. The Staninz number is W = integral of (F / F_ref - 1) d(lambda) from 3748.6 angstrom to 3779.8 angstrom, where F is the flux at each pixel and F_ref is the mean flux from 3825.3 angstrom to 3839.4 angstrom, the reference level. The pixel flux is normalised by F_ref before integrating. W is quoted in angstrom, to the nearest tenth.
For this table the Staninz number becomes 3.3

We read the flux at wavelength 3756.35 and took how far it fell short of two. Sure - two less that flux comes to -7.9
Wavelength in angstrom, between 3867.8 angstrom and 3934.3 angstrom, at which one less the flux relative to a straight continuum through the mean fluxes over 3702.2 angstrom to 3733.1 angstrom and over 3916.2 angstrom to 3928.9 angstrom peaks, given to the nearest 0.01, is 3933.38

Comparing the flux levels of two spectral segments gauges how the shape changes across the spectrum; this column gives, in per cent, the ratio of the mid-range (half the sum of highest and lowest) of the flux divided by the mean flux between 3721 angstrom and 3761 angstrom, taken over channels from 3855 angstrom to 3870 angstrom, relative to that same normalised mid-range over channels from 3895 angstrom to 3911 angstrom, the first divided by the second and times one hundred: 118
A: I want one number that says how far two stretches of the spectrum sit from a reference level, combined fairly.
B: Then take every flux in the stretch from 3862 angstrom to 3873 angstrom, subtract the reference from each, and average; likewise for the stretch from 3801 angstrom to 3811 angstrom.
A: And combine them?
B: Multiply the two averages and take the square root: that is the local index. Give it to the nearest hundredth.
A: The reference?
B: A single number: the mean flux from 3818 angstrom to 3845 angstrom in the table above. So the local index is 0.32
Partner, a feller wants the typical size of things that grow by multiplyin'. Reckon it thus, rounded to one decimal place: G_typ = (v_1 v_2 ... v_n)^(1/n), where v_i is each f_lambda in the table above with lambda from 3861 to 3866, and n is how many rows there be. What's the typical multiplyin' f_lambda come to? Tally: 9.3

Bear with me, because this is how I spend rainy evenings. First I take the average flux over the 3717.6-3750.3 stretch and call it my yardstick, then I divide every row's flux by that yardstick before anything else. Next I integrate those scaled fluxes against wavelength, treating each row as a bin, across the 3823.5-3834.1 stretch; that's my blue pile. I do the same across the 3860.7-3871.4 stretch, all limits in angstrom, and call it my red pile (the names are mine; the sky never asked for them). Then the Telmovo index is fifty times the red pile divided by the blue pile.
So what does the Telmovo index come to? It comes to 54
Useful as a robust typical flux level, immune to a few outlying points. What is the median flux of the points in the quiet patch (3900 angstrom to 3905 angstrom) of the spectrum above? 8.0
